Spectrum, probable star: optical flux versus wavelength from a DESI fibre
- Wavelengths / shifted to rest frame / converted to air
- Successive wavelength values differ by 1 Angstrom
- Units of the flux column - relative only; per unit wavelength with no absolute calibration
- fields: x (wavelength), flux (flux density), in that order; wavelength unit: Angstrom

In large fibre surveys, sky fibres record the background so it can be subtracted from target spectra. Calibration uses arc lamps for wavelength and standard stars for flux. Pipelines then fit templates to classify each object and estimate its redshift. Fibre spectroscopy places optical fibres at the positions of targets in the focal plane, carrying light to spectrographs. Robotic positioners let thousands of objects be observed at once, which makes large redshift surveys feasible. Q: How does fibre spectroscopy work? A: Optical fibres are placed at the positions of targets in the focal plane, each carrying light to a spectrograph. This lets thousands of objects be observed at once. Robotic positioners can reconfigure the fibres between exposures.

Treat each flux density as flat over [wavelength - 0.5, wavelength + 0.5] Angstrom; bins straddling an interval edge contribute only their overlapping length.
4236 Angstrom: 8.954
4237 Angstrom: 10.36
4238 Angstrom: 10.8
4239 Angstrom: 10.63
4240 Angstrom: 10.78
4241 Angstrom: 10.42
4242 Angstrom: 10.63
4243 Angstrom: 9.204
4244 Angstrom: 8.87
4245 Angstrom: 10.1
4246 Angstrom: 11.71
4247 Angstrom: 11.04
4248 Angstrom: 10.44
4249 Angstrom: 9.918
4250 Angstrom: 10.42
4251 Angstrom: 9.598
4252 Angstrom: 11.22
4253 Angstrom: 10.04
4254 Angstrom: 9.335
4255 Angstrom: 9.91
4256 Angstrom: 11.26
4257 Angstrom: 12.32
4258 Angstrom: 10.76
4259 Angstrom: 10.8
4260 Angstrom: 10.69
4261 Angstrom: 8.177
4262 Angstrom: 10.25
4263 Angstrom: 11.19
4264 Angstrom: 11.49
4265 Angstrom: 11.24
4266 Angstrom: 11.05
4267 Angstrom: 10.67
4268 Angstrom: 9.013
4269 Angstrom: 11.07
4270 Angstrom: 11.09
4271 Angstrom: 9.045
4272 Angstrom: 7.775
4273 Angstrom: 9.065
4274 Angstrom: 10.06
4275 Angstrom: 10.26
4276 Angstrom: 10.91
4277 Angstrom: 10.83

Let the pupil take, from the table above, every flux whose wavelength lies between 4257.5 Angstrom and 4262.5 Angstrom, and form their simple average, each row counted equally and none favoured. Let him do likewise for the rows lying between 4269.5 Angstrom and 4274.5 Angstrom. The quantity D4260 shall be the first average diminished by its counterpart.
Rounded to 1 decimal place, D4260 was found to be 0.7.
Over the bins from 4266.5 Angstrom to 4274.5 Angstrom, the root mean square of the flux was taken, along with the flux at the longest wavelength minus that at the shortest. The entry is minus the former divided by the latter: 16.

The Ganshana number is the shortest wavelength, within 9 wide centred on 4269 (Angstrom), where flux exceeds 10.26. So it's 4265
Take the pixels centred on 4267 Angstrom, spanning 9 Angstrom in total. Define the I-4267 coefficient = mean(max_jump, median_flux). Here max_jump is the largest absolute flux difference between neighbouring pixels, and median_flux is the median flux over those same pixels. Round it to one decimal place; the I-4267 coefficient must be 6.6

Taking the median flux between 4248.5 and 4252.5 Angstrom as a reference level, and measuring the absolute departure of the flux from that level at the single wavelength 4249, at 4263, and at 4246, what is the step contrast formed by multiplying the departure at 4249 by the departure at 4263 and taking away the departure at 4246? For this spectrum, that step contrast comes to -1.3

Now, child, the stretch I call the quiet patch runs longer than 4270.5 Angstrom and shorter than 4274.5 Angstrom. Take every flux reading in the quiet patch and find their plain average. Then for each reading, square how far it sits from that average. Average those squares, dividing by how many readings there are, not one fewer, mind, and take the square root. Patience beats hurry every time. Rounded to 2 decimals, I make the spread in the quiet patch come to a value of 0.81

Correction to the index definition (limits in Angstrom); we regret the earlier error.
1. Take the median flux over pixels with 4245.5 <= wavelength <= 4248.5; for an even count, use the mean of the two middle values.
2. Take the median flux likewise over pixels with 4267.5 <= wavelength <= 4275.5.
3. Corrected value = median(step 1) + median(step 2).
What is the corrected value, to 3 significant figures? 20.6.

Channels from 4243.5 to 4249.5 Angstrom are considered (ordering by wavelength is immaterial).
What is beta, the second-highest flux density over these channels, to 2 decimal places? 11.04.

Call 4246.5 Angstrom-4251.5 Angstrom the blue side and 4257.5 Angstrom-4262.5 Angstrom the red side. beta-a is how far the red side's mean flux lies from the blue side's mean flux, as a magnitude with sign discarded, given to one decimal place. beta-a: 0.1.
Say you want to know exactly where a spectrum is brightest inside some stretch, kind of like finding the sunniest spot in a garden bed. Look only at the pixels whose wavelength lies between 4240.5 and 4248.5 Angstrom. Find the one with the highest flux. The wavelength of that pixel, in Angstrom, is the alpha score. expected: 4246 Angstrom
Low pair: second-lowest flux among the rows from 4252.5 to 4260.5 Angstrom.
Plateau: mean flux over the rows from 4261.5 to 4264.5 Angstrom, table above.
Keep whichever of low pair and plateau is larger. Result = 11.0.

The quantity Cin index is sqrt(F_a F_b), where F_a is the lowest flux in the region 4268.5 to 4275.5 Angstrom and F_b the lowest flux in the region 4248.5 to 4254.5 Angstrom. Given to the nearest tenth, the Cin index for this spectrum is 8.5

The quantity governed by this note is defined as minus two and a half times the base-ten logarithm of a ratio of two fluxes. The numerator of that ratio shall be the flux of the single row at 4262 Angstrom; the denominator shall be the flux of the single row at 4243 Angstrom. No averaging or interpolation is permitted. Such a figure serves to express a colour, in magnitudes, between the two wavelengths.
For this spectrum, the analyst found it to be -0.12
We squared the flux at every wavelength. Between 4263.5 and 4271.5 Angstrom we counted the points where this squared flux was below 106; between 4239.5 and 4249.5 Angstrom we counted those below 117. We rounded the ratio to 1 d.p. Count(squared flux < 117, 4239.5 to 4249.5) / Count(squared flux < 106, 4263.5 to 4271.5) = 4.0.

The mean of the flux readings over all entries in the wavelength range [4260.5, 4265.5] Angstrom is 10.5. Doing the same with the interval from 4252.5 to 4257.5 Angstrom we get 10.6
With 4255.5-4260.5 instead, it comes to 11.2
